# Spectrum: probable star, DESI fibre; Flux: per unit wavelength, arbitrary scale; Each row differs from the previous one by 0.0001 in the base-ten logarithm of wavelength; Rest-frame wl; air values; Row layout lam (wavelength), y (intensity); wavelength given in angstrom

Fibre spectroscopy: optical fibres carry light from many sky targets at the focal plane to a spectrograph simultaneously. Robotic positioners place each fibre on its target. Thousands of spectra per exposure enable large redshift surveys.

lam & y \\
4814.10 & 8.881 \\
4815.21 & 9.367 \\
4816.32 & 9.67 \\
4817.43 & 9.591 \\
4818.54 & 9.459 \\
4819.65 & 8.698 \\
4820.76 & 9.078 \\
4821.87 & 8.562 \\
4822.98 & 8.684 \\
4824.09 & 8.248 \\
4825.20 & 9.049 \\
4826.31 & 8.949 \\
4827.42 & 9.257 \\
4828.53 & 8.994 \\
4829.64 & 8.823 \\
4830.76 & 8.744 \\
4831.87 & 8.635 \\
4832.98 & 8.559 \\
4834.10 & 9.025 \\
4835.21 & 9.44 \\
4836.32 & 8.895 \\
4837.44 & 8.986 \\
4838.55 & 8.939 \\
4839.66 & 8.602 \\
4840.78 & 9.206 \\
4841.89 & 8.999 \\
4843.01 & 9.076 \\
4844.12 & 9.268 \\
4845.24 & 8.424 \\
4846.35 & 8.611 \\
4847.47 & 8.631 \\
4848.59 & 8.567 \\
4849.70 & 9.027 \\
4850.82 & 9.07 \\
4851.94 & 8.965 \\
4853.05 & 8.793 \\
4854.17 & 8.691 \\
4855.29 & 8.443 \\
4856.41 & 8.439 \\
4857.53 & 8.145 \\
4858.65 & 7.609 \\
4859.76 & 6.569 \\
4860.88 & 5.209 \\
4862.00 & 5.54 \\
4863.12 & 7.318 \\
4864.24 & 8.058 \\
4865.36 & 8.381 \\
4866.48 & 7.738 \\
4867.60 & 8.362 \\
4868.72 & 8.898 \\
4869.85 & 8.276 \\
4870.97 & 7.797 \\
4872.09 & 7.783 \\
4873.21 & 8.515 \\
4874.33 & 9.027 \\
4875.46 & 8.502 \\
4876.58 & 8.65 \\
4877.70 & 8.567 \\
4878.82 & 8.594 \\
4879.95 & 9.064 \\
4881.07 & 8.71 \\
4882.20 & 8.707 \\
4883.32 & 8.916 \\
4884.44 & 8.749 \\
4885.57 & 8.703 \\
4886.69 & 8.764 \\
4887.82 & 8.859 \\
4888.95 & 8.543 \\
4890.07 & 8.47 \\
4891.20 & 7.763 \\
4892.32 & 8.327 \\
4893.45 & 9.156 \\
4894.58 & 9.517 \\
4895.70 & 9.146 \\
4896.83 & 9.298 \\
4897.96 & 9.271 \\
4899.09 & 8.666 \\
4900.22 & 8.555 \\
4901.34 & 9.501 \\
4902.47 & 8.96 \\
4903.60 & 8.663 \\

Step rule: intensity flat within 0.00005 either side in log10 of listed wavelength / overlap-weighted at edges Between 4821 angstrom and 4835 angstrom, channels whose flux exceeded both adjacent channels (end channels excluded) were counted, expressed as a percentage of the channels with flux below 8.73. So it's 60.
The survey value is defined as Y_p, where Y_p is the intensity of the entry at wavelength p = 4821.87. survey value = 8.562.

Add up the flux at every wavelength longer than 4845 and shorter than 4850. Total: 43.3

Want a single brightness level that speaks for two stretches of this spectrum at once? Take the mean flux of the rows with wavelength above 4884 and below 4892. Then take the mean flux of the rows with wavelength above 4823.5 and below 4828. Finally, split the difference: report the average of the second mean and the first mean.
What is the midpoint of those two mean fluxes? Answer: 8.71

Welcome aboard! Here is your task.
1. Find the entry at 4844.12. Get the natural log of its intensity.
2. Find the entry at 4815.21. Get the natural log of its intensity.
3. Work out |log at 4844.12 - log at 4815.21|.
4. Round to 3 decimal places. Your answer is 0.011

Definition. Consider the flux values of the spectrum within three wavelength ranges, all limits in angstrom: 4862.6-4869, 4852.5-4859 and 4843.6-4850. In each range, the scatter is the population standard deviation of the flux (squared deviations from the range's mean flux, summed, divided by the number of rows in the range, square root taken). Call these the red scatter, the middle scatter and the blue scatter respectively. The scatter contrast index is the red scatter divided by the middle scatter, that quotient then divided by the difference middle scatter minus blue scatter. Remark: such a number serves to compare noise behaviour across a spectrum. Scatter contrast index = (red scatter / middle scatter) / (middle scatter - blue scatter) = 13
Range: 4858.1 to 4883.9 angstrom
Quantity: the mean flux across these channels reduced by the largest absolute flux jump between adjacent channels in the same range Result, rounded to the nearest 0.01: 6.26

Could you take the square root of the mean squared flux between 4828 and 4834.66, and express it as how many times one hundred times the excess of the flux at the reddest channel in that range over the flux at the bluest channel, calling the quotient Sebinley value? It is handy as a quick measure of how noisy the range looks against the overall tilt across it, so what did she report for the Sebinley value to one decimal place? 2.8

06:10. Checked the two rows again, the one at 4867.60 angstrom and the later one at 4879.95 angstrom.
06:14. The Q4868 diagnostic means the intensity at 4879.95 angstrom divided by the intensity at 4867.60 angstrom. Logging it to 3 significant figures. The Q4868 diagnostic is 1.08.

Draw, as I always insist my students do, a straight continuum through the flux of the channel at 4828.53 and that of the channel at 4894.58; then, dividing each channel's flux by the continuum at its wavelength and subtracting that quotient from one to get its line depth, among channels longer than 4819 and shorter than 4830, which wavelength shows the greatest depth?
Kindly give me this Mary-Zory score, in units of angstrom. 4824.09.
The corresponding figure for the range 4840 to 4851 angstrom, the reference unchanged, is 4845.24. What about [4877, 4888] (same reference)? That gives 4877.70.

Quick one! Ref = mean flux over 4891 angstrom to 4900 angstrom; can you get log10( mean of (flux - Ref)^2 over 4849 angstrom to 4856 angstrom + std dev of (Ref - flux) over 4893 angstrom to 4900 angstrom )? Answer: -0.5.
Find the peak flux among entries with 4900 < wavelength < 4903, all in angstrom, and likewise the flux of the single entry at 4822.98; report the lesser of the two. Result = 8.7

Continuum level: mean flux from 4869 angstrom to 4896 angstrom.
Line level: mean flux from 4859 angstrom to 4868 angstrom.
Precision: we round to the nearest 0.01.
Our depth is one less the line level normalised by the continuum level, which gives 0.17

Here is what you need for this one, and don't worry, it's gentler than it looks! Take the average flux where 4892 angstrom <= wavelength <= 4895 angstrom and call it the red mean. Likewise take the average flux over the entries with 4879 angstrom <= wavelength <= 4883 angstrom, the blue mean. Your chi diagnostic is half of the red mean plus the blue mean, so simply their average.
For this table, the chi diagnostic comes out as 8.91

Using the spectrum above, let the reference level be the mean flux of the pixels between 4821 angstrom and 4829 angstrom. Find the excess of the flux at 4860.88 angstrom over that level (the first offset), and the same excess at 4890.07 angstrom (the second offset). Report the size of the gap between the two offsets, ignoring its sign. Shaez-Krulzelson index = 3.3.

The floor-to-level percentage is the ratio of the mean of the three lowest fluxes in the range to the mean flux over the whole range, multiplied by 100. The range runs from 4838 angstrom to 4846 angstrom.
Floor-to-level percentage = 96.9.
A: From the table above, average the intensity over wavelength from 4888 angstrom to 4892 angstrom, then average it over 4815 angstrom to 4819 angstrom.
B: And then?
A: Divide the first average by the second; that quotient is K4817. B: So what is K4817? 0.87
